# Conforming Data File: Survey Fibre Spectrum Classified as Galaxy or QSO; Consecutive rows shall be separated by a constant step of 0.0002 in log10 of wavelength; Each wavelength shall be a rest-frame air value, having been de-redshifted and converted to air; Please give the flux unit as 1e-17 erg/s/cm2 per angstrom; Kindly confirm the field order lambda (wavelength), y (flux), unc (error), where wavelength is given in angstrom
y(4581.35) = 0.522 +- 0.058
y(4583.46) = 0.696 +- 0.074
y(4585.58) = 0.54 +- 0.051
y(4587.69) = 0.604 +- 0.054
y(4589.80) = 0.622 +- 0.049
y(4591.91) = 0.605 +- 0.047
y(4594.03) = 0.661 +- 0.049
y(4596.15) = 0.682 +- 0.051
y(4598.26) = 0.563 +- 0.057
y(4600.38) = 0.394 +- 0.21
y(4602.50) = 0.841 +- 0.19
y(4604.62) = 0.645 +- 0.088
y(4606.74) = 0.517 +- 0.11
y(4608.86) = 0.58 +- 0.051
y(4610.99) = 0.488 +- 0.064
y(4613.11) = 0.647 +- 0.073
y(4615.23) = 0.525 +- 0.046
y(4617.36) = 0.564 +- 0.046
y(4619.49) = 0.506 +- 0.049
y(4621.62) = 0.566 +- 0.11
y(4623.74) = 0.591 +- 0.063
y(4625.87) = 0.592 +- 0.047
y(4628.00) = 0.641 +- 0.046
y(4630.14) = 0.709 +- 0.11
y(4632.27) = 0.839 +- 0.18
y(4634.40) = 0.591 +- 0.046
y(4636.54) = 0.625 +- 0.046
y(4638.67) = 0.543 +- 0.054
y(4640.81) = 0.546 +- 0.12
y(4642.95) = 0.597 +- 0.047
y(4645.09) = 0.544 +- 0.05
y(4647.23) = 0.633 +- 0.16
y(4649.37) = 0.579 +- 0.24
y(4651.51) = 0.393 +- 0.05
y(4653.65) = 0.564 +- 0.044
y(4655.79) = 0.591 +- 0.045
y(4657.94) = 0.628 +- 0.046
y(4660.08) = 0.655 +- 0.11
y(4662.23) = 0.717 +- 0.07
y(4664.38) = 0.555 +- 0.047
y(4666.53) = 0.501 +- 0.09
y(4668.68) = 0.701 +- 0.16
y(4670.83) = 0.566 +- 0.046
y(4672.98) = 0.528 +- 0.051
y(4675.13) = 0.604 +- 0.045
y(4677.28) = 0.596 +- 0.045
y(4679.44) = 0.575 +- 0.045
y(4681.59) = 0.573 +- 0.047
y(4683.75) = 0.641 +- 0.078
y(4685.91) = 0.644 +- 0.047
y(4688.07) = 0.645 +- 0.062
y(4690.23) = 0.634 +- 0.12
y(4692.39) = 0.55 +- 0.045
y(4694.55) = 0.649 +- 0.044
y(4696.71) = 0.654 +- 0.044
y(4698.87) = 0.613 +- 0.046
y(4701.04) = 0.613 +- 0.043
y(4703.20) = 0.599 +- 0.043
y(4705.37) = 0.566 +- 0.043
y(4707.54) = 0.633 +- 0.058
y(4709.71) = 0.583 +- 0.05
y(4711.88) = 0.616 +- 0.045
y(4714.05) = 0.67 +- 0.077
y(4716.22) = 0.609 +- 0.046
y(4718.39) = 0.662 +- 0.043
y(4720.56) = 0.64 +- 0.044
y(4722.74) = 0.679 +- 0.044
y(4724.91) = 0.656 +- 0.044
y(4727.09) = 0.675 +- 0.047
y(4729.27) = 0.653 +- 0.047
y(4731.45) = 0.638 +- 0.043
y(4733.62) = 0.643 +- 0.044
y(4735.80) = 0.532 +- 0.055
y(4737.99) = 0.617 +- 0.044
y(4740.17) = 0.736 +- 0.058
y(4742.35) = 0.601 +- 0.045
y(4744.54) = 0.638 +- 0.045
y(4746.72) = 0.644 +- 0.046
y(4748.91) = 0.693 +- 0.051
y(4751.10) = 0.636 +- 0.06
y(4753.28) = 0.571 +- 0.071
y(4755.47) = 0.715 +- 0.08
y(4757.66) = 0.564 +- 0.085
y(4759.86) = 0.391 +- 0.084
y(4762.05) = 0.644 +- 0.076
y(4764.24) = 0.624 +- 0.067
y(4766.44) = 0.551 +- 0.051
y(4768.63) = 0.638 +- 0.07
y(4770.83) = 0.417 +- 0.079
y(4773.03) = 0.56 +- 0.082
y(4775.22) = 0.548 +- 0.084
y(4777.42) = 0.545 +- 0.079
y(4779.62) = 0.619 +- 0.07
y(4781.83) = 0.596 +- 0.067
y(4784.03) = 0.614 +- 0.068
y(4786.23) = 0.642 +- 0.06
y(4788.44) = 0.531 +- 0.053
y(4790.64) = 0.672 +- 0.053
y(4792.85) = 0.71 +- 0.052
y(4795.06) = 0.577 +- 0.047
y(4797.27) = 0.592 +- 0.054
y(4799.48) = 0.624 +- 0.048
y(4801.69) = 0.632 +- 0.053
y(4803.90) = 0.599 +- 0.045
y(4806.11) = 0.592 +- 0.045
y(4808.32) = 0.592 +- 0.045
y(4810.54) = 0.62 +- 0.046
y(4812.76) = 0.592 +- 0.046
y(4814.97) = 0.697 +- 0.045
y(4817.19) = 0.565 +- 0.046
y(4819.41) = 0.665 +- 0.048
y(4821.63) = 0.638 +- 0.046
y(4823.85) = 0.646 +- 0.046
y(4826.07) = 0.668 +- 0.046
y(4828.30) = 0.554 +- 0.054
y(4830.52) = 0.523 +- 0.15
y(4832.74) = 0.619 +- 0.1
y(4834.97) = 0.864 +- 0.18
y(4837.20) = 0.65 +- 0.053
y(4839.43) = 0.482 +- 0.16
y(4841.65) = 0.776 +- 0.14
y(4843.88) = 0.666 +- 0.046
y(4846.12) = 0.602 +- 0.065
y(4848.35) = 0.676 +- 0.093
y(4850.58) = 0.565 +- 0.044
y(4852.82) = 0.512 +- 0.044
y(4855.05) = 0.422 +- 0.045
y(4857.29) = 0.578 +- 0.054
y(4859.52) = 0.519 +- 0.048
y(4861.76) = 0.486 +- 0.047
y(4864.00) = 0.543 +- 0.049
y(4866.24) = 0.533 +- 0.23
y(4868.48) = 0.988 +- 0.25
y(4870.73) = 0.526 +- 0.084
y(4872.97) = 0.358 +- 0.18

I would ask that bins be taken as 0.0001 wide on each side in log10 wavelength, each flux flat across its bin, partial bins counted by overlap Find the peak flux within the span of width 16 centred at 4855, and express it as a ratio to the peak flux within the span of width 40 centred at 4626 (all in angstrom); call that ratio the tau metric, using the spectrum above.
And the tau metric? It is 0.81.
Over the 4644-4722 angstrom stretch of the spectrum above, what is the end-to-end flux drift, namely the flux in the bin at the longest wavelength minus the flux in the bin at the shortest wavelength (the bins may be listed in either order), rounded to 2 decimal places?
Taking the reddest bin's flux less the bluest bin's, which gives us 0.10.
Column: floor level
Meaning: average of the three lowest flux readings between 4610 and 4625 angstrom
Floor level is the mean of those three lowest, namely 0.51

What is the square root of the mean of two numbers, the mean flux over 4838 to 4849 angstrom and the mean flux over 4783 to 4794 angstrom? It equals 0.798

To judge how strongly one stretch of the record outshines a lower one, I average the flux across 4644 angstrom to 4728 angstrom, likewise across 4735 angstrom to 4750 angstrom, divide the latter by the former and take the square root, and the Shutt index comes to 1.02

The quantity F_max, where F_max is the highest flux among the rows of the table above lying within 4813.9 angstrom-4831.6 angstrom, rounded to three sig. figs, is 0.697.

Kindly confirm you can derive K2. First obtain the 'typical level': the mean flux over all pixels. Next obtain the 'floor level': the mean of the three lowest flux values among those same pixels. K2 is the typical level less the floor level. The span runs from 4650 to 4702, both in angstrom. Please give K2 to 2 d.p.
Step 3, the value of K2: 0.13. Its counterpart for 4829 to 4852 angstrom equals 0.12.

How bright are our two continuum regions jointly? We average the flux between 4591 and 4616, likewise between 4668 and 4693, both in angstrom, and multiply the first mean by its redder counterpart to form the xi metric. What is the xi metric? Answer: 0.360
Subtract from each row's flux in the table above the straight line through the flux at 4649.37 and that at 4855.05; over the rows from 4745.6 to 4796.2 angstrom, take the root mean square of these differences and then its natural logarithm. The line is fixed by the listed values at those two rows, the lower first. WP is -2.00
